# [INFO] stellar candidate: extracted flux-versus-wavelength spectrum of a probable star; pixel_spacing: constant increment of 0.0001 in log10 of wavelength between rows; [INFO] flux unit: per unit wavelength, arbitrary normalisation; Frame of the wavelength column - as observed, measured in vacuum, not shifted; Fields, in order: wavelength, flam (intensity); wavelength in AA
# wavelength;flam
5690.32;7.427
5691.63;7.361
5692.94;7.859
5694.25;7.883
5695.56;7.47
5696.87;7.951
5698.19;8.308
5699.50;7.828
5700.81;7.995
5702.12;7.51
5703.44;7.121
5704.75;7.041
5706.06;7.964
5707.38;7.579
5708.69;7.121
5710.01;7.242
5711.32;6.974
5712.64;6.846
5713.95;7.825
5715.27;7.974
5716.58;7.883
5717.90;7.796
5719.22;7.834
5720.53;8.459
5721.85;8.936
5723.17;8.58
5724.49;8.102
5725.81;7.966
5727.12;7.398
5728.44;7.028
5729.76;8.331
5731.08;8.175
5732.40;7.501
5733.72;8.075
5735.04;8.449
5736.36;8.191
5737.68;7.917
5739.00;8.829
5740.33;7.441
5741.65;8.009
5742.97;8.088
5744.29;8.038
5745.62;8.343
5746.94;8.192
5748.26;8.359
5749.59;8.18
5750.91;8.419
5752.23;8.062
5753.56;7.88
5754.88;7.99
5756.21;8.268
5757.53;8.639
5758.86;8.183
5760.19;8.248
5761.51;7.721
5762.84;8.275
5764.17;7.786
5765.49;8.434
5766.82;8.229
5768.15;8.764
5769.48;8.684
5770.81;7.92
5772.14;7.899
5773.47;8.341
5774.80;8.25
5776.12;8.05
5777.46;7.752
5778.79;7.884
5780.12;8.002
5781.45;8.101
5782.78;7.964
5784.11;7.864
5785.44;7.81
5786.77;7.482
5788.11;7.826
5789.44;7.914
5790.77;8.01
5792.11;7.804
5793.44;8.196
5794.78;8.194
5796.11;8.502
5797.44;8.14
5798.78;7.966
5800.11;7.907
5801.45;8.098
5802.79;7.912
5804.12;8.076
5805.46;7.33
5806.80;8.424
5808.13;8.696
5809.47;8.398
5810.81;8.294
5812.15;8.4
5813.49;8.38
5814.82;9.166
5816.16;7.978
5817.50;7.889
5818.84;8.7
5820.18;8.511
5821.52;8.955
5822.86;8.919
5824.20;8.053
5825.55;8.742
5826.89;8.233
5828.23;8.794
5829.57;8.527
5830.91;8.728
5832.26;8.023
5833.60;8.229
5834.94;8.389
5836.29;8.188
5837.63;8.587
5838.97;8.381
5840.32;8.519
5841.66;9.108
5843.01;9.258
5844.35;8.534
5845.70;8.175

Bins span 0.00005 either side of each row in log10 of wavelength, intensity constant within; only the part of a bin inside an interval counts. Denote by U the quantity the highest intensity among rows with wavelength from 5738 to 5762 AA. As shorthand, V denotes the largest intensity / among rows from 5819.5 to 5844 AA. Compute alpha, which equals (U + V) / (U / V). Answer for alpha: 19.0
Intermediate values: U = 8.829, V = 9.258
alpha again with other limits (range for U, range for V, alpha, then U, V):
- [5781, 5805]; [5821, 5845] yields 19.3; 8.502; 9.258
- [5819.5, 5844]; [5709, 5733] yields 17.6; 9.258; 8.936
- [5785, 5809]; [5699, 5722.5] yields 18.1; 8.696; 8.936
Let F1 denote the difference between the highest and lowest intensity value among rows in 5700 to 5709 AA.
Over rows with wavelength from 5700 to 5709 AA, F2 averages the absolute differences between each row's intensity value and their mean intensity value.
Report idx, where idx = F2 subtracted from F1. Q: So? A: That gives 0.6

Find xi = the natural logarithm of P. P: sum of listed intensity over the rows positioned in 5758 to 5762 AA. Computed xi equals 3.184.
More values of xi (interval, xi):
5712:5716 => 3.120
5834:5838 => 3.225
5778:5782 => 3.178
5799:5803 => 3.175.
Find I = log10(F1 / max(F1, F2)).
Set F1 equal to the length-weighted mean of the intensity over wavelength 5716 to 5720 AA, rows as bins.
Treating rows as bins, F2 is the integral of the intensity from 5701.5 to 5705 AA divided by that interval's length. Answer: 0.000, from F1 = 7.86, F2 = 7.24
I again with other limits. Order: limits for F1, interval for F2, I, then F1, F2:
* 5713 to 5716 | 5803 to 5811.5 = -0.020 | 7.81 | 8.19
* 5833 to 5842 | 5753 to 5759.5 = 0.000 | 8.47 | 8.20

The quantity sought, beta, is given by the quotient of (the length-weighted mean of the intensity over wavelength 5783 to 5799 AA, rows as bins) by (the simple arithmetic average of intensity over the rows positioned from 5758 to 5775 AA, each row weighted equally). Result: 0.97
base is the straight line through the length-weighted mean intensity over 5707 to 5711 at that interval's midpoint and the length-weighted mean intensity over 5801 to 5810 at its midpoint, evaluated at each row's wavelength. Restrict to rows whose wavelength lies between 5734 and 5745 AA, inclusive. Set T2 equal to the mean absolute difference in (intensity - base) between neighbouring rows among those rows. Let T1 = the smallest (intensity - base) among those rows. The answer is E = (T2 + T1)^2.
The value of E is 0.16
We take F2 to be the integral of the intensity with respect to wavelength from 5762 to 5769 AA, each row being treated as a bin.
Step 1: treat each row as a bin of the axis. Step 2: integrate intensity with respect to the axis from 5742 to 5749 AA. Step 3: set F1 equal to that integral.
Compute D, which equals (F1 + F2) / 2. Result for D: 58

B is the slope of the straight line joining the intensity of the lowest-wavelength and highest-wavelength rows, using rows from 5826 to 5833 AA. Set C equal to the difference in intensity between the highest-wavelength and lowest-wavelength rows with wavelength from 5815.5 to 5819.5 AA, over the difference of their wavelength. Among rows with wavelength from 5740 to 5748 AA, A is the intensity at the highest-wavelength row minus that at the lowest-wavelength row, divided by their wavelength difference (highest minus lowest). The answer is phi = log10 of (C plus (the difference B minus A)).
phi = -0.93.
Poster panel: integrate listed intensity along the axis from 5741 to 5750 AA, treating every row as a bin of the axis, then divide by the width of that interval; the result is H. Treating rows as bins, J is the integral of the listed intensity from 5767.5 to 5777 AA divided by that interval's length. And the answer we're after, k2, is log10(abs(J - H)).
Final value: -1.1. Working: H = 8.17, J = 8.26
